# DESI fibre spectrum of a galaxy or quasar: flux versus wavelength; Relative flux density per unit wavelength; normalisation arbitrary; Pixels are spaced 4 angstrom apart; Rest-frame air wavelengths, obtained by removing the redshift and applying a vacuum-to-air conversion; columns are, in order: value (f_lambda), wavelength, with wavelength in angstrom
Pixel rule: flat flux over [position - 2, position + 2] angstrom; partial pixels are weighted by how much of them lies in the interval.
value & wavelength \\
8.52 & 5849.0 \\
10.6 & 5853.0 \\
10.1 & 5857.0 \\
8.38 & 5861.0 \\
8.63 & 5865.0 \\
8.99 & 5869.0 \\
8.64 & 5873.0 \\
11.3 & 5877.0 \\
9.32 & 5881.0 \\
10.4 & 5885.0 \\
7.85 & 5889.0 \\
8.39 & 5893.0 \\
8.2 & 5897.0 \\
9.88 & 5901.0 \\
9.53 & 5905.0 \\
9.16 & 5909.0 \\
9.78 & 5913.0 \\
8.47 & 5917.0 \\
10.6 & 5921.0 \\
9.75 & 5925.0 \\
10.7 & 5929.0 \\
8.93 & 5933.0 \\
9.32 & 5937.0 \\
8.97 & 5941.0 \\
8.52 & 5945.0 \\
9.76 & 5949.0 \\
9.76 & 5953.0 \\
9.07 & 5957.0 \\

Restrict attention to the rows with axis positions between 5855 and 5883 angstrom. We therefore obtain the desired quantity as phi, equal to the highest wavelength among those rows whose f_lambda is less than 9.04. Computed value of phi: 5873.0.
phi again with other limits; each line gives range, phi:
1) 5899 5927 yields 5917.0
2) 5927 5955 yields 5945.0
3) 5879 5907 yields 5897.0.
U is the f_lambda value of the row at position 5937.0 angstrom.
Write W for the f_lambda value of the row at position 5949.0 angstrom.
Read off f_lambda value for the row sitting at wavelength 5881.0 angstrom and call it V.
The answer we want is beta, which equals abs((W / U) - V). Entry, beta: 8.27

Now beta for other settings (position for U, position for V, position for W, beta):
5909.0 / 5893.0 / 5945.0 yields 7.46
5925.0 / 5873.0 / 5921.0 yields 7.55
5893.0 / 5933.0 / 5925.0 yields 7.77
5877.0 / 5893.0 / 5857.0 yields 7.50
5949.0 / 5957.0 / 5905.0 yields 8.09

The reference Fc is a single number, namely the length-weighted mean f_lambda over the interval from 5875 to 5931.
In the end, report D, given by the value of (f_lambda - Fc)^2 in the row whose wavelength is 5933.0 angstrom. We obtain 0.4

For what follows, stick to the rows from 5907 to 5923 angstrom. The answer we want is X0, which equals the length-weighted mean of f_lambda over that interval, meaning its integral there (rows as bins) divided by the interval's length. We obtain 9.50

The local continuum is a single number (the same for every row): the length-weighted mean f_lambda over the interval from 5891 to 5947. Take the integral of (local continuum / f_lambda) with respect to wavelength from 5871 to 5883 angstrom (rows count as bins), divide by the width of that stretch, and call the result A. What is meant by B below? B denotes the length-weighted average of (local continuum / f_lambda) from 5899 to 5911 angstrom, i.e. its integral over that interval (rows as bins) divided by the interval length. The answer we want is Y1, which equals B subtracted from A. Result -0.01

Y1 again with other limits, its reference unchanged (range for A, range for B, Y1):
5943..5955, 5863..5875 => -0.06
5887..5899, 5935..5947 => 0.10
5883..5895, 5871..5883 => 0.10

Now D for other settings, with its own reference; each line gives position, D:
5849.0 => 1.0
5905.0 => 0.0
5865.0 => 0.8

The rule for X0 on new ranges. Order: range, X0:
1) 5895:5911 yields 9.19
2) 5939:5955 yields 9.25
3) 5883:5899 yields 8.71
